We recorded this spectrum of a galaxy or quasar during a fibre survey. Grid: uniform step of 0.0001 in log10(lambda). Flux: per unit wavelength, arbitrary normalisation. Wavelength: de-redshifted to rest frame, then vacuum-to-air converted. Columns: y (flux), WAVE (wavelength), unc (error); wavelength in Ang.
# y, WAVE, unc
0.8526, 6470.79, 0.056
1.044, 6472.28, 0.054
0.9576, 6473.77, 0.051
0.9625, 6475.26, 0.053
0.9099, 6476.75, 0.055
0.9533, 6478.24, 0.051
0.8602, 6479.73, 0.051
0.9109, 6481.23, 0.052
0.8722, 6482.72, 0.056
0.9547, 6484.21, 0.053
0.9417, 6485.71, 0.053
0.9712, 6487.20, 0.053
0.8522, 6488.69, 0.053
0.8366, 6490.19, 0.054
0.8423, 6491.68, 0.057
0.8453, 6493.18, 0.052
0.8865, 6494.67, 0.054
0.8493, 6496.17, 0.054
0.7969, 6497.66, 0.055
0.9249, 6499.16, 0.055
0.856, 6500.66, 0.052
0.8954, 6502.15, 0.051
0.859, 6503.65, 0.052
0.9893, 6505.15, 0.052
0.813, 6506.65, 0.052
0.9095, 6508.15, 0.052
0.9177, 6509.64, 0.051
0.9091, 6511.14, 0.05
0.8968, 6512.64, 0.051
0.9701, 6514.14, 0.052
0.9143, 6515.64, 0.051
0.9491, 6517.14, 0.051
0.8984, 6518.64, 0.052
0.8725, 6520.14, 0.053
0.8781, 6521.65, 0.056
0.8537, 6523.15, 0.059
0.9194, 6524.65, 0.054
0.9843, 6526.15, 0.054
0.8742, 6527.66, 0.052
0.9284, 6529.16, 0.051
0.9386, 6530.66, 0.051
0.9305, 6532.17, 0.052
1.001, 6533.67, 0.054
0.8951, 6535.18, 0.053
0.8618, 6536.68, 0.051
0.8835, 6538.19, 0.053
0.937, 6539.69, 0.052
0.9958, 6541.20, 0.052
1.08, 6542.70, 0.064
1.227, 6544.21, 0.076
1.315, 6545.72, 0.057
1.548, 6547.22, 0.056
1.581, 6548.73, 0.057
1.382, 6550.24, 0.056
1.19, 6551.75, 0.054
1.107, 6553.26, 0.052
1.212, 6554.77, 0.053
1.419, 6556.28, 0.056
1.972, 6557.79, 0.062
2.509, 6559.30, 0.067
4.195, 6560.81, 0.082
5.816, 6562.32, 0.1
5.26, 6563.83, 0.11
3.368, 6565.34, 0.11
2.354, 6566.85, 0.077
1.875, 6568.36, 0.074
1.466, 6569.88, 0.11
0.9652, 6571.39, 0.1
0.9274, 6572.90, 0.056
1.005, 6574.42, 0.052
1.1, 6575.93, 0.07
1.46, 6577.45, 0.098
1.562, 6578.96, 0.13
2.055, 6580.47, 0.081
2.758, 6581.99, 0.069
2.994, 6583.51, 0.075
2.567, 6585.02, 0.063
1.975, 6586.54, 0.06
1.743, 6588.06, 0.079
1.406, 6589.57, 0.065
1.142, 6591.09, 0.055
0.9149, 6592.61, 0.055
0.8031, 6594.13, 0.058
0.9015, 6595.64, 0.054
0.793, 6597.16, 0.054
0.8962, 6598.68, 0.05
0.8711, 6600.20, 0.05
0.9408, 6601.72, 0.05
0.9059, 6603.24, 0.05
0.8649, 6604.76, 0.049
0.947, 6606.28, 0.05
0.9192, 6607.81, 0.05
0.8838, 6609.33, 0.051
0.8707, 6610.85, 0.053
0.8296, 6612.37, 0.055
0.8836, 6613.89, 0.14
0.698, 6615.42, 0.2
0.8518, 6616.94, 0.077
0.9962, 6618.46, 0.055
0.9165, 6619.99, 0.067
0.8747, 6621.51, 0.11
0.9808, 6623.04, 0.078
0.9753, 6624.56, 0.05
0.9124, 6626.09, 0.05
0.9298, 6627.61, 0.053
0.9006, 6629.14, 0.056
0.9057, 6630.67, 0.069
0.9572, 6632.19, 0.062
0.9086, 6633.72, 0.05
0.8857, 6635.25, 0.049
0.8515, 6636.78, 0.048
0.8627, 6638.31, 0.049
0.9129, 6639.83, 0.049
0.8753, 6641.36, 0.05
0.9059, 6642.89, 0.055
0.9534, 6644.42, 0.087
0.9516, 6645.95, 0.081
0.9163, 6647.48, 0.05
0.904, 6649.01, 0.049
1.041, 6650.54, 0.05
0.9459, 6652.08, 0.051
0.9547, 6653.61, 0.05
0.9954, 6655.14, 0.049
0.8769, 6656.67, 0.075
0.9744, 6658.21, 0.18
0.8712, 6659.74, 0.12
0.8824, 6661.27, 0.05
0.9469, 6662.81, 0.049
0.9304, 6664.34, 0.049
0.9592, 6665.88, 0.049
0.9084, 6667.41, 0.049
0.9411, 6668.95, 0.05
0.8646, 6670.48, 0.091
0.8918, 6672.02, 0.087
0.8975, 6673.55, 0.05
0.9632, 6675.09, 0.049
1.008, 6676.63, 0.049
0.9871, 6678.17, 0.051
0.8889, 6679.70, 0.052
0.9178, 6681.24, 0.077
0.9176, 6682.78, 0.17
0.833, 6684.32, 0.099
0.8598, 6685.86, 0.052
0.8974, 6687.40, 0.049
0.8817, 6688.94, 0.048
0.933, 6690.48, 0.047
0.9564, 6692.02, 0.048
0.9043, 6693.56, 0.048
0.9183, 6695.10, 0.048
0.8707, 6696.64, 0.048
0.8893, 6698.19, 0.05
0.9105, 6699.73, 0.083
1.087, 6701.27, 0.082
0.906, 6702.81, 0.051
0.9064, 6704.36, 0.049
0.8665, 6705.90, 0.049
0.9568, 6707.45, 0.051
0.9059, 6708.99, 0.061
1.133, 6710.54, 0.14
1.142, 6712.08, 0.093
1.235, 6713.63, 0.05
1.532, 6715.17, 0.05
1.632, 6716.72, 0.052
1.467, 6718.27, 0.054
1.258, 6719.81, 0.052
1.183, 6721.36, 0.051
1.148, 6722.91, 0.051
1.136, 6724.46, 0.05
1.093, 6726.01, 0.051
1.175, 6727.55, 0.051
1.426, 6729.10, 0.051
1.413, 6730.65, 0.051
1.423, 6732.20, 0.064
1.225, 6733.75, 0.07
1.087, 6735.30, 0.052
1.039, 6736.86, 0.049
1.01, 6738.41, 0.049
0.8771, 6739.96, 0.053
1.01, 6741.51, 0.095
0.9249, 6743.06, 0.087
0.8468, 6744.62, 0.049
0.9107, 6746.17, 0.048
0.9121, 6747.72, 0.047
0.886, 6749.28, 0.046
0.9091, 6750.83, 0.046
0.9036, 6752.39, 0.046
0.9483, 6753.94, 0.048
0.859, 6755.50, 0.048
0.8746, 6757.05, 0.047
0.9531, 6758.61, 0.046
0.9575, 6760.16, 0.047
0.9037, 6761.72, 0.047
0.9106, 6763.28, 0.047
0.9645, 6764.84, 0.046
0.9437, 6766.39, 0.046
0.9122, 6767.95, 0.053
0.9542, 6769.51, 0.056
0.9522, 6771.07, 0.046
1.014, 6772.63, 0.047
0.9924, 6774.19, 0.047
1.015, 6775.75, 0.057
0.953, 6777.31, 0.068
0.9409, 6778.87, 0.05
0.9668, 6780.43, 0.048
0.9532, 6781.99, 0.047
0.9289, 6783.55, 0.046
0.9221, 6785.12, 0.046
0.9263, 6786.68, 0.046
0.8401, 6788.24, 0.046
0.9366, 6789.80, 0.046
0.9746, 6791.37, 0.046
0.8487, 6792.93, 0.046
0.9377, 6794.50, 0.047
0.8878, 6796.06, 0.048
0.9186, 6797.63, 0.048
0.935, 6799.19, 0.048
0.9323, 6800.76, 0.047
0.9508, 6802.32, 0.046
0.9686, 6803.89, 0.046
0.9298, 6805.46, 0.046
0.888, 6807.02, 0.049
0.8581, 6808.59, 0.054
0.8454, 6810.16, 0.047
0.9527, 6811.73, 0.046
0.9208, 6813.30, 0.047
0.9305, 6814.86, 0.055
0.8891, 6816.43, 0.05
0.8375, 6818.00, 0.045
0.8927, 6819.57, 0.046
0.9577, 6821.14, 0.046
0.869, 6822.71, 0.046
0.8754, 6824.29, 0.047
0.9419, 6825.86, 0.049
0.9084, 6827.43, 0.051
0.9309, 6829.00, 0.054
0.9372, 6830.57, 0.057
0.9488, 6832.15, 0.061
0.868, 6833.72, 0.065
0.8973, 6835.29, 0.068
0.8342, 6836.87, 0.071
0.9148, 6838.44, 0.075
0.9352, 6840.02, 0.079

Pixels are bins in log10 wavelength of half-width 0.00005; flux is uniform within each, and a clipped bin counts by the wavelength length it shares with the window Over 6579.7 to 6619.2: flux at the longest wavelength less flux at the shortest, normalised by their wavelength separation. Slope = -0.028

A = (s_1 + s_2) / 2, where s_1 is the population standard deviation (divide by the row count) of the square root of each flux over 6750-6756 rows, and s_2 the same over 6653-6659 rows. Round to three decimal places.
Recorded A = 0.020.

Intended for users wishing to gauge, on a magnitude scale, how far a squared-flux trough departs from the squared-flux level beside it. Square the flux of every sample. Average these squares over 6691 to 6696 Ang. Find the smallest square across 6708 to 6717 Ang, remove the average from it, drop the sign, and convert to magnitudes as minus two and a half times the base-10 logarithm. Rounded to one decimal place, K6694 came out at 3.6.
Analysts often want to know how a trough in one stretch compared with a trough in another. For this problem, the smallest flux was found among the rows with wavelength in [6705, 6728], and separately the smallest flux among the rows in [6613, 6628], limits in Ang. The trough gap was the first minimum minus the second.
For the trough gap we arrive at 0.17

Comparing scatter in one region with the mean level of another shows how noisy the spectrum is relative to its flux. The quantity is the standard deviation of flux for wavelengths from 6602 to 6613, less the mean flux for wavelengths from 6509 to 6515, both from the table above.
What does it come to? -0.9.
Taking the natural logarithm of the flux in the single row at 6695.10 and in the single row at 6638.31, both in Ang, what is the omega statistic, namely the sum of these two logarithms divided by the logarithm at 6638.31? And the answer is 1.58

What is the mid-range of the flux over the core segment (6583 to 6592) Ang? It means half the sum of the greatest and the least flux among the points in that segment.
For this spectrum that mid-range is 2.1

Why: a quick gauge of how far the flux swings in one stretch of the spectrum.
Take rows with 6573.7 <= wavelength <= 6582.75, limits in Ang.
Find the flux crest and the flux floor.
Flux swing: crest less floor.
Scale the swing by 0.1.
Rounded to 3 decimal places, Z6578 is 0.175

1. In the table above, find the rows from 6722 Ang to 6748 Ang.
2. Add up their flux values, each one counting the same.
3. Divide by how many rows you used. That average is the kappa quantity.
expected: 1.10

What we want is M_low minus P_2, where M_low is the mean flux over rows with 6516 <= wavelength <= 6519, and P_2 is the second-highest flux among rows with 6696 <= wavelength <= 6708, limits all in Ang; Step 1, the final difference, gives 0.0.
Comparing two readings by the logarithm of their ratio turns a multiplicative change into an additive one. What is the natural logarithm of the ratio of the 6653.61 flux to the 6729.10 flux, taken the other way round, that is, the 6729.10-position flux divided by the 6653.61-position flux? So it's 0.40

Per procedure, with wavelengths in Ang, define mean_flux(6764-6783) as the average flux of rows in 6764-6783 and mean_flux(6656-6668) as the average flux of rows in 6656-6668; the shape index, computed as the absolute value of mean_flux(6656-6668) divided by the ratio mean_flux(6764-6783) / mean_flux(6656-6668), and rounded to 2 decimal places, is 0.88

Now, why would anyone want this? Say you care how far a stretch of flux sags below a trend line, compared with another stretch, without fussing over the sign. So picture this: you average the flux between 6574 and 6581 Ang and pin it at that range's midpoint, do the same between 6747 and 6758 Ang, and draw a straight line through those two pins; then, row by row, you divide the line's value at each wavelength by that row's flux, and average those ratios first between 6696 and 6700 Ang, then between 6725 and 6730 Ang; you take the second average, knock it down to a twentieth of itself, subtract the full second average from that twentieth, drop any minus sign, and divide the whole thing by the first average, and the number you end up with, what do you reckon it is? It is 0.64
